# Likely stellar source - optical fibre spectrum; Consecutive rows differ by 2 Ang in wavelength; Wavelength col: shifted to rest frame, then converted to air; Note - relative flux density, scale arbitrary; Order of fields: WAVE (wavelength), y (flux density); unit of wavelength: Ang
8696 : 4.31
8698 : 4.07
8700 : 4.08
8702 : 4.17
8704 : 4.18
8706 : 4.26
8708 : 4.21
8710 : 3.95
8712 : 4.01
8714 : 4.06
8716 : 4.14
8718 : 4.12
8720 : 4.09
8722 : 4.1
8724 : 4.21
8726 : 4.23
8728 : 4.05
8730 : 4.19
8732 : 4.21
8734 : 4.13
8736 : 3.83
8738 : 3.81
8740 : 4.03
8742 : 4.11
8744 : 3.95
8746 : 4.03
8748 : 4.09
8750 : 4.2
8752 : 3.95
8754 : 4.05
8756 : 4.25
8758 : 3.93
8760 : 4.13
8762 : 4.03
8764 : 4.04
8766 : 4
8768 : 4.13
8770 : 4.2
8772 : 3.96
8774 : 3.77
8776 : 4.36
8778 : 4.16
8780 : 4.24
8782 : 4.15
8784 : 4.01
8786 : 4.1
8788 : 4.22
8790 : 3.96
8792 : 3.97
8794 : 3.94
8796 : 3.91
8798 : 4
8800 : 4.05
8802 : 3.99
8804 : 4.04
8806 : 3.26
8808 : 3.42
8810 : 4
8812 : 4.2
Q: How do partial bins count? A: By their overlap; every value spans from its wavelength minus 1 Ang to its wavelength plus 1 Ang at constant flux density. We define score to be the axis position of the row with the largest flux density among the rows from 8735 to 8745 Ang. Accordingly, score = 8742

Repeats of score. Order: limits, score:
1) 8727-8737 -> 8732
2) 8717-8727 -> 8726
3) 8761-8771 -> 8770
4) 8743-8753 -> 8750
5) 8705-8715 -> 8706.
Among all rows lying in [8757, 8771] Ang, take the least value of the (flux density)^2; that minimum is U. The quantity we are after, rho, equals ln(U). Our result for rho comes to 2.74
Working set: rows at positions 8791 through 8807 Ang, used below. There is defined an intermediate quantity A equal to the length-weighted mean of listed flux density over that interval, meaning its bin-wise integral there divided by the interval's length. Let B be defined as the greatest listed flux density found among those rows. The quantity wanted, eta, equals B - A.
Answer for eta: 0.155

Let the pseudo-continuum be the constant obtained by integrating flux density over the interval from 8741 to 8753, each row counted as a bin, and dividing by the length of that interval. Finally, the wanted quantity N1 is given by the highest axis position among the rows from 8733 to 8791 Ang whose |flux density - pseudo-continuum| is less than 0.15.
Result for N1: 8790 Ang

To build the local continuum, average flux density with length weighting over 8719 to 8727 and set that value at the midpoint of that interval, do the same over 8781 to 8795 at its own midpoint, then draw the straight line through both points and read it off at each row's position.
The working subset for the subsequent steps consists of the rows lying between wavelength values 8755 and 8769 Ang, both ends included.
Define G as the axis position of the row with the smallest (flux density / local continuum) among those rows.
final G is 8758 Ang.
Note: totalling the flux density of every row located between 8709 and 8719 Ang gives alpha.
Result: 20.3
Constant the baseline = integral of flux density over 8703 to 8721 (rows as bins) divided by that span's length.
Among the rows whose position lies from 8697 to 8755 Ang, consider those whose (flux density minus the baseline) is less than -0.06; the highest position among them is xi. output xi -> 8754 Ang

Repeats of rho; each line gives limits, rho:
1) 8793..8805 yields 2.73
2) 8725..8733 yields 2.80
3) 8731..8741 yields 2.68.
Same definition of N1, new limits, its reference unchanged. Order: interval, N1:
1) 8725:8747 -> 8746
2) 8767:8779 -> 8778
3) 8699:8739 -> 8734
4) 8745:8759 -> 8758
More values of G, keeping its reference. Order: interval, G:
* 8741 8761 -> 8744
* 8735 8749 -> 8738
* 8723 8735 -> 8728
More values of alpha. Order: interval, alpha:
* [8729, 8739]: 20.2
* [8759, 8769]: 20.3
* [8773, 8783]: 20.7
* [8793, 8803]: 19.9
